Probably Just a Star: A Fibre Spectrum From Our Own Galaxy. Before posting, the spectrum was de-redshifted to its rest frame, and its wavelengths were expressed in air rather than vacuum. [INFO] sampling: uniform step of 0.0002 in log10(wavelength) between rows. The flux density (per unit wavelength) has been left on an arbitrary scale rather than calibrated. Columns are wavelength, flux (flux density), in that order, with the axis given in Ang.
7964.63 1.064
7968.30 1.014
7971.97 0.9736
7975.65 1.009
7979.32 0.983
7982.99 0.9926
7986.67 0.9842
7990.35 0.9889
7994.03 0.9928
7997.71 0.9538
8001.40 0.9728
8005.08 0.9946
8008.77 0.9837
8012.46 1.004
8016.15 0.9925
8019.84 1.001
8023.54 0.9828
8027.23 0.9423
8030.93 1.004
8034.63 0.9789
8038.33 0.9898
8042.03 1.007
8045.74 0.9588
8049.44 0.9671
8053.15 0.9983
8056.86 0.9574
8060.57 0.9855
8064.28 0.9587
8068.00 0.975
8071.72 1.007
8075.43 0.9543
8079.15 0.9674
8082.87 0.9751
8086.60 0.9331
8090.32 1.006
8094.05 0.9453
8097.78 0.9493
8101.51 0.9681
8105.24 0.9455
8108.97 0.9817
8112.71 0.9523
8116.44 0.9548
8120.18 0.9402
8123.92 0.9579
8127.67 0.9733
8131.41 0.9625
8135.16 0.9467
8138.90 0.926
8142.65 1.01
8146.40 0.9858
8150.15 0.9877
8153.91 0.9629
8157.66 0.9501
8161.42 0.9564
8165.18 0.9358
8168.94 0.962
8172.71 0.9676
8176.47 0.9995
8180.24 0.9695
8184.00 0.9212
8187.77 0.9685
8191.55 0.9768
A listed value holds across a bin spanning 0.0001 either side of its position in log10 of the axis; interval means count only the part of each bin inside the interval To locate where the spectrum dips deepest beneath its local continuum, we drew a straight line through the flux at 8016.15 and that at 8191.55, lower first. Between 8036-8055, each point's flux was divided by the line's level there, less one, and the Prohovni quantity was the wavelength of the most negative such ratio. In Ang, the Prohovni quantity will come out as 8045.74 Ang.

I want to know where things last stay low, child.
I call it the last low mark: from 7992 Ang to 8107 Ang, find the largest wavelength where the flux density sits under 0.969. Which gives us 8105.24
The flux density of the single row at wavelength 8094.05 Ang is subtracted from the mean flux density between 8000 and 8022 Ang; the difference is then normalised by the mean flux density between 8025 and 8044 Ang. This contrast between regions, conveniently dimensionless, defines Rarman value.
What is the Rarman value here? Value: 0.047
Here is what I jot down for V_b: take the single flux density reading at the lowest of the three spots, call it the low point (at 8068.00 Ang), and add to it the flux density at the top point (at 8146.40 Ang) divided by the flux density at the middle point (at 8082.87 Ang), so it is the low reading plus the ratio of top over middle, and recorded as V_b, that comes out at 1.99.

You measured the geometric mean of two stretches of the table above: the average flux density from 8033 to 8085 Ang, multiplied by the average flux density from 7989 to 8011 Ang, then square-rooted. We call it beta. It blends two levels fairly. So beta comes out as 0.9791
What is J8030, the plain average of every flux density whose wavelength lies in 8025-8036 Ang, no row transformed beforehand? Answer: 0.975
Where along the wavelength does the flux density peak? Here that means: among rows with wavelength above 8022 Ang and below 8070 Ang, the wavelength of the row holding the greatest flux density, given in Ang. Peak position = 8042.03 Ang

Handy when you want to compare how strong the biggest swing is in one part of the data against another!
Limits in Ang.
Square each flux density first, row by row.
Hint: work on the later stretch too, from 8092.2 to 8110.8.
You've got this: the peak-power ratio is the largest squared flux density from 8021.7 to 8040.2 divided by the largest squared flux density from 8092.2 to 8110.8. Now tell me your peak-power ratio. 1.05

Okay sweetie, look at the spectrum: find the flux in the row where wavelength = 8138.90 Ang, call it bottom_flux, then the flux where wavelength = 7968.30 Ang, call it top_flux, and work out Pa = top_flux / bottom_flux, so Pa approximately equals 1.10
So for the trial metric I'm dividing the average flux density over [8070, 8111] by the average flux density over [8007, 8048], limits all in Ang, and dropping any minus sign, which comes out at 0.980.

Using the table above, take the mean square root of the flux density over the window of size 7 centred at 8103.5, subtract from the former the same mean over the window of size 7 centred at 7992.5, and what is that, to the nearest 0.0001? -0.0173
